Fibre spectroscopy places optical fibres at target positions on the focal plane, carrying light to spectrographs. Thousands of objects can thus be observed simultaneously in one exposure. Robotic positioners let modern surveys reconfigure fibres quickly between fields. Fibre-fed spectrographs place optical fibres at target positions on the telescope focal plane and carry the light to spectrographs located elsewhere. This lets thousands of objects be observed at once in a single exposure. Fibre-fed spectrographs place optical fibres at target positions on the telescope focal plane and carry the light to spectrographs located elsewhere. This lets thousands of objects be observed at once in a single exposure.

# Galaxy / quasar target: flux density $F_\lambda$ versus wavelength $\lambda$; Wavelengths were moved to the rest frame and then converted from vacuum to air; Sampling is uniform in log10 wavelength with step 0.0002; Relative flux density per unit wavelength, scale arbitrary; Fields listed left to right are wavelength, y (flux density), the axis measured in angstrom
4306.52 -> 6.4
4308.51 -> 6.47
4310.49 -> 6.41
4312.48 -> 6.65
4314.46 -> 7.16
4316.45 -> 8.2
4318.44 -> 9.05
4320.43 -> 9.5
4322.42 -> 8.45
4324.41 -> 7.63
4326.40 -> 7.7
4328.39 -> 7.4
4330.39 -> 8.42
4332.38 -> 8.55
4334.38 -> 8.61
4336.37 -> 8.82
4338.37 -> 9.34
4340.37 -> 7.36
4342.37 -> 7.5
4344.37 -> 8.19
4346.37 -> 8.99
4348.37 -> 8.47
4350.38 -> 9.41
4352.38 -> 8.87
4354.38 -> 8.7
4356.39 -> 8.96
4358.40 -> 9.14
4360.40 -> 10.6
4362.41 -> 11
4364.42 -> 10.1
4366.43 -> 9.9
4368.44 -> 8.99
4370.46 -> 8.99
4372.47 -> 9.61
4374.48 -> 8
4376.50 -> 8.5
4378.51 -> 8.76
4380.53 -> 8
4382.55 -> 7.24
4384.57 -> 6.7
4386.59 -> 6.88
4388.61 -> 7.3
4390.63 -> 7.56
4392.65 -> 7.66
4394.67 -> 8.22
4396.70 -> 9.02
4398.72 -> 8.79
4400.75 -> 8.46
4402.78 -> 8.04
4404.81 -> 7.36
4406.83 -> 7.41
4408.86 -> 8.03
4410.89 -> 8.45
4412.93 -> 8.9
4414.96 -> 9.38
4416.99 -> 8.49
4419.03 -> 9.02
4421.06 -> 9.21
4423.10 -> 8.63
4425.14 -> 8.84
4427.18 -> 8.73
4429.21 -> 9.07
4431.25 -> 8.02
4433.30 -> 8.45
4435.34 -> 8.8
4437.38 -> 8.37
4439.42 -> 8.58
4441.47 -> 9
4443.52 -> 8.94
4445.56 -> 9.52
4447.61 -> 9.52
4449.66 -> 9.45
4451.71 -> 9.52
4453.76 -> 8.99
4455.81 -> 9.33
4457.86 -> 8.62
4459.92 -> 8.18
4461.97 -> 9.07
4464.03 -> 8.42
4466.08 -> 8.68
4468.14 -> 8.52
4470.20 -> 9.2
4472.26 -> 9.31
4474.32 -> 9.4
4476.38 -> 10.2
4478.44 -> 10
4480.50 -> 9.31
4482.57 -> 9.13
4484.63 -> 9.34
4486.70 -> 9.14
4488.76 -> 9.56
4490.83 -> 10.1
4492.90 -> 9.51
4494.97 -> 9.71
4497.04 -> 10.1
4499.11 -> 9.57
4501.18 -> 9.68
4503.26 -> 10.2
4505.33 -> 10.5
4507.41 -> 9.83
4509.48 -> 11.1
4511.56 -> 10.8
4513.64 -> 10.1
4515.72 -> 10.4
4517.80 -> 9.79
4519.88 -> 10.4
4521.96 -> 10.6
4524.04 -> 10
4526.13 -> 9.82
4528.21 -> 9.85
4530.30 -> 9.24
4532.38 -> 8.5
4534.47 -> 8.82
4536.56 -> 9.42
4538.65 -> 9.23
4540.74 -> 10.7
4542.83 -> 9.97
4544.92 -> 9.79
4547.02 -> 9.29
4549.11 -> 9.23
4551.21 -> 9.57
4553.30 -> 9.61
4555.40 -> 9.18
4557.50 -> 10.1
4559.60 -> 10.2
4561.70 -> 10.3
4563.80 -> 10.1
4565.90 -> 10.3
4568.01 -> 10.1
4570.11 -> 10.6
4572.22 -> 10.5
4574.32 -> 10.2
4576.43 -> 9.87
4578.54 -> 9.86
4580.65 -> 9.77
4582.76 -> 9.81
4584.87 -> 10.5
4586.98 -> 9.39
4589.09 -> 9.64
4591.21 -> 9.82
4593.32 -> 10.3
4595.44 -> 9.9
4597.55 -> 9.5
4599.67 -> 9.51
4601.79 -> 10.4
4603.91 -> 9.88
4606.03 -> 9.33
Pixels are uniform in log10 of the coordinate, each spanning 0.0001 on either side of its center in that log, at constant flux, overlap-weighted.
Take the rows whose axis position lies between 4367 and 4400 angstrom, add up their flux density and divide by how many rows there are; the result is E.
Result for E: 8.1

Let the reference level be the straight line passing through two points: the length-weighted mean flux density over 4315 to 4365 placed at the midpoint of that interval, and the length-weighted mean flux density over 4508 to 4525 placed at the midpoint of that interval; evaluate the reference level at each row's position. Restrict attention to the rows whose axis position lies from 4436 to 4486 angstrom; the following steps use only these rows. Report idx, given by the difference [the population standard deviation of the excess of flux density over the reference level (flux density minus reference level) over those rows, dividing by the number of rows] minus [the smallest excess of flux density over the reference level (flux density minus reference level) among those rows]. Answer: 2.15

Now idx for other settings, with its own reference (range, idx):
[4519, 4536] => 2.77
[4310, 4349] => 2.85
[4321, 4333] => 1.68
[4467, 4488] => 1.85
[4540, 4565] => 2.03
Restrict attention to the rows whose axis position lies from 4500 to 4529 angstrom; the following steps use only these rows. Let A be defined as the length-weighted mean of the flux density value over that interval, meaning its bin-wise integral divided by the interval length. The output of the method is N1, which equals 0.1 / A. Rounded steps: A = 10.2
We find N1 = 0.0098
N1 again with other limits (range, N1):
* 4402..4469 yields 0.0115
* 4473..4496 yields 0.0104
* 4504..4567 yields 0.0101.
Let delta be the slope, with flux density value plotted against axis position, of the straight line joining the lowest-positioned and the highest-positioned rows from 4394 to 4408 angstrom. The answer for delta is -0.067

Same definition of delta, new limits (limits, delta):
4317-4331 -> -0.053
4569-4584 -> -0.062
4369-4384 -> -0.145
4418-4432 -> -0.082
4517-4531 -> -0.044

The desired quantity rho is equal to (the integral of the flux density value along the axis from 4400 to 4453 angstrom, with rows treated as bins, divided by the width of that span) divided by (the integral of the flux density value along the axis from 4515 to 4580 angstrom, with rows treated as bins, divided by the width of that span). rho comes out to 0.88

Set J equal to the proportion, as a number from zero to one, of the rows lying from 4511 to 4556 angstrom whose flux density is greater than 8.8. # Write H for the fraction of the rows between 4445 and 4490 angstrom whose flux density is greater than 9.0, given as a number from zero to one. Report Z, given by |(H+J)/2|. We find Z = 0.84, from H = 0.73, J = 0.95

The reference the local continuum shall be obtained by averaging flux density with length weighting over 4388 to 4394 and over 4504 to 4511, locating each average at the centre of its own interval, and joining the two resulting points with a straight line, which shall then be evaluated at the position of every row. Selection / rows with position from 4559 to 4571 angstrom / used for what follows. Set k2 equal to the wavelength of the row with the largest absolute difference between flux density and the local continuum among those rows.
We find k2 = 4568.01 angstrom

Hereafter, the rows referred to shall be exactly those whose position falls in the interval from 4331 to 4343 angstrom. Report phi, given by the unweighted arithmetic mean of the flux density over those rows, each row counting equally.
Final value 8.4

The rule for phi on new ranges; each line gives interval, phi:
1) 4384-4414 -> 7.9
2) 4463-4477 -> 9.1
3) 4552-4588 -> 10.0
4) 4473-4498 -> 9.6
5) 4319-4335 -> 8.3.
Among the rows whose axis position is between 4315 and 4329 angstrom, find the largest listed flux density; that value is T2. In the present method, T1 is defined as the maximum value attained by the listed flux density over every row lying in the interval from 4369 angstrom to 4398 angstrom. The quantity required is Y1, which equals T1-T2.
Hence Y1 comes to 0.11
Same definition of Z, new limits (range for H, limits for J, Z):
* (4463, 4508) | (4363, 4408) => 0.57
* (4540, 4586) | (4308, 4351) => 0.64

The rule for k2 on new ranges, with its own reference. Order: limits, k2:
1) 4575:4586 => 4582.76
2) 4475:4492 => 4486.70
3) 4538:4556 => 4555.40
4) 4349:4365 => 4362.41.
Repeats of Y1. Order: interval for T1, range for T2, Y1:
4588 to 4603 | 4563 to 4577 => -0.20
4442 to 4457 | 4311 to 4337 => 0.02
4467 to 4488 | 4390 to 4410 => 1.18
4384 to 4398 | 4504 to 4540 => -2.08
